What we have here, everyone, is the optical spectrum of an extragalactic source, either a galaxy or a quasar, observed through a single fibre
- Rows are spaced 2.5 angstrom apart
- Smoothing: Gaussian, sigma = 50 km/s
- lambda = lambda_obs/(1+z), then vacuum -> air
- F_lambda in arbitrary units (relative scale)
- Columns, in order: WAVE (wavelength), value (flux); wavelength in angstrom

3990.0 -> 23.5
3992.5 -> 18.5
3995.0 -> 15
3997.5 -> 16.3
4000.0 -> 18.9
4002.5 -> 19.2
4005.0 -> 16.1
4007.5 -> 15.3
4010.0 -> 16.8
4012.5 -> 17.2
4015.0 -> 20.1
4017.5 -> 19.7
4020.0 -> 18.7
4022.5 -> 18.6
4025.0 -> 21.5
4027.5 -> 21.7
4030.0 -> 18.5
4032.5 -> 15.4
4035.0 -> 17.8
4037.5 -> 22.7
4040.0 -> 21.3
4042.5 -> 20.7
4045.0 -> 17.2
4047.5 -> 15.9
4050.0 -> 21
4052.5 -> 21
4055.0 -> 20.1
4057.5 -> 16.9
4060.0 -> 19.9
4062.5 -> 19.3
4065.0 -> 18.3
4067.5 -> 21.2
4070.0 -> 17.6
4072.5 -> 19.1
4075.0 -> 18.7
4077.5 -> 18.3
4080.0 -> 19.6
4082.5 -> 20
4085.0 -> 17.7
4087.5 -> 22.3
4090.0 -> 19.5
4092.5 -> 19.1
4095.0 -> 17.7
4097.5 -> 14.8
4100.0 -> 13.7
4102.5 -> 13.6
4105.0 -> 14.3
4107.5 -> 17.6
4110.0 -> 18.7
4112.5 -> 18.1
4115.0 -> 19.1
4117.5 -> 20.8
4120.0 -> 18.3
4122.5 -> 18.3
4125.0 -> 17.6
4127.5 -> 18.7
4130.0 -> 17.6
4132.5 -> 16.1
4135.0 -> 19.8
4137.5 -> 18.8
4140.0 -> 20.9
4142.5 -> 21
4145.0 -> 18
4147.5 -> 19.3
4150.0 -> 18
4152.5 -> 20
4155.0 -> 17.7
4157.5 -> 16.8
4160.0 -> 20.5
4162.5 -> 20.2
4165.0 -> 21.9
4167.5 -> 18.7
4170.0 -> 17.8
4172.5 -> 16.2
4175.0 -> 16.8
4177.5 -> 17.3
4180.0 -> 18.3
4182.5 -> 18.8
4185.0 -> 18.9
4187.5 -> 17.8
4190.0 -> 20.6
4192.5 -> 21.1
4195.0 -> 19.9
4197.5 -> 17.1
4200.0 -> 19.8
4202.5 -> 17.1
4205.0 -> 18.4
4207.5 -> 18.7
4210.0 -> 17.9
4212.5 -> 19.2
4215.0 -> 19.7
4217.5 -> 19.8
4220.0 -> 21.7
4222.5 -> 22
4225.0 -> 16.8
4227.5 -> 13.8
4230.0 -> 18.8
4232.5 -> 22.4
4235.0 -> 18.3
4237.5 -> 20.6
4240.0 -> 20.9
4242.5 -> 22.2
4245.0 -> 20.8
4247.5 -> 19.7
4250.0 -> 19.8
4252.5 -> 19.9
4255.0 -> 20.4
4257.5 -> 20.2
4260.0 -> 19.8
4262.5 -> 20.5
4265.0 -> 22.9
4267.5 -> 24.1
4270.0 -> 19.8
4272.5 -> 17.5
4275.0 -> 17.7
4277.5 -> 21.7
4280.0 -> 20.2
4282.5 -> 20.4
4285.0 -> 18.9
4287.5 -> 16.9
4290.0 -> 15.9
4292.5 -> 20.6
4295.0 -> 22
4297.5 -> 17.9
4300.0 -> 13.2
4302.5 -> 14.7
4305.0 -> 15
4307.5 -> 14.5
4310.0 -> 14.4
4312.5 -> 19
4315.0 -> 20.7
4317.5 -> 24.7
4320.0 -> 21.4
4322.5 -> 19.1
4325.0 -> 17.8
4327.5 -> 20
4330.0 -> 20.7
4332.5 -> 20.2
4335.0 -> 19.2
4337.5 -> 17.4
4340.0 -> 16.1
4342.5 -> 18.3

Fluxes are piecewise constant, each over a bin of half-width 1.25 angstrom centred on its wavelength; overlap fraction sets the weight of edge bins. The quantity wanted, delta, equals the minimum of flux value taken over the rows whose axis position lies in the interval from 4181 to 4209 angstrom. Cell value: 17.1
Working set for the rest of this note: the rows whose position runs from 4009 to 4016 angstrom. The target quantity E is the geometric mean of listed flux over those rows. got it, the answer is 18.0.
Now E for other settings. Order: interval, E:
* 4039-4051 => 19.1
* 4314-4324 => 21.4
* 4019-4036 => 18.8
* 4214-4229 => 18.7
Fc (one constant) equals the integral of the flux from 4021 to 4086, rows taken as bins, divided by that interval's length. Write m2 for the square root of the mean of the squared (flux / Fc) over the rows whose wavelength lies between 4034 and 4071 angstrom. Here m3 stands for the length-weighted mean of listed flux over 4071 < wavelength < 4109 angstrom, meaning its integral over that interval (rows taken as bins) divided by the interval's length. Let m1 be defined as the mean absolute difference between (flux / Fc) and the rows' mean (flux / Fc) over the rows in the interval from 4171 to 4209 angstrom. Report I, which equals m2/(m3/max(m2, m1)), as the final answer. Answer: 0.0579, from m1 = 0.060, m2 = 1.01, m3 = 17.7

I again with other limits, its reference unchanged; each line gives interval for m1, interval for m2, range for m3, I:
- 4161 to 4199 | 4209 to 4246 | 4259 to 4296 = 0.0531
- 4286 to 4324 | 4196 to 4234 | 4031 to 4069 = 0.0508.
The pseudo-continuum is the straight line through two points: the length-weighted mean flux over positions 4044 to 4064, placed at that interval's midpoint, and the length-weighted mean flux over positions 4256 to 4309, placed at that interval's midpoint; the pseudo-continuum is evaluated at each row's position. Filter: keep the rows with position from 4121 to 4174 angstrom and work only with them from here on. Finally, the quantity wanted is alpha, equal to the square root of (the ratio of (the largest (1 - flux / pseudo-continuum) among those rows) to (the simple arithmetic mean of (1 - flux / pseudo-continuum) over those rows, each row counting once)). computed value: 5.16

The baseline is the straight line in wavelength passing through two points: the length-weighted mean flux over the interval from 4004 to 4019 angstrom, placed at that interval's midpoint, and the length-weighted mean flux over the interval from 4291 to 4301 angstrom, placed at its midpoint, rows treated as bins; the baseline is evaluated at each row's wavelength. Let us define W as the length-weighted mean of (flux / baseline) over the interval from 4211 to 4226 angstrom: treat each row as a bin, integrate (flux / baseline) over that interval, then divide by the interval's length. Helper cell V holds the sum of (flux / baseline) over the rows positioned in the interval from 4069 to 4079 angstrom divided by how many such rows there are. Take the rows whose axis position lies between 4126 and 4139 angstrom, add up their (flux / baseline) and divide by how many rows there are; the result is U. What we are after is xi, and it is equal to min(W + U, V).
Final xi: 1.04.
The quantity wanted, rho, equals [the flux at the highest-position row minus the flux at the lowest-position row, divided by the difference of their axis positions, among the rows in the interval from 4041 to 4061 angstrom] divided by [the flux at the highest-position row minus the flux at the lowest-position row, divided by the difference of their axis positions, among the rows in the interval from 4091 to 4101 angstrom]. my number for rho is 0.1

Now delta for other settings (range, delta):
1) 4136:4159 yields 16.8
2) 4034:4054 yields 15.9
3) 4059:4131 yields 13.6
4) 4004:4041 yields 15.3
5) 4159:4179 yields 16.2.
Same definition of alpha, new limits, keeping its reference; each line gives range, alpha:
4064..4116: 2.49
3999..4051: 4.64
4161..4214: 4.29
